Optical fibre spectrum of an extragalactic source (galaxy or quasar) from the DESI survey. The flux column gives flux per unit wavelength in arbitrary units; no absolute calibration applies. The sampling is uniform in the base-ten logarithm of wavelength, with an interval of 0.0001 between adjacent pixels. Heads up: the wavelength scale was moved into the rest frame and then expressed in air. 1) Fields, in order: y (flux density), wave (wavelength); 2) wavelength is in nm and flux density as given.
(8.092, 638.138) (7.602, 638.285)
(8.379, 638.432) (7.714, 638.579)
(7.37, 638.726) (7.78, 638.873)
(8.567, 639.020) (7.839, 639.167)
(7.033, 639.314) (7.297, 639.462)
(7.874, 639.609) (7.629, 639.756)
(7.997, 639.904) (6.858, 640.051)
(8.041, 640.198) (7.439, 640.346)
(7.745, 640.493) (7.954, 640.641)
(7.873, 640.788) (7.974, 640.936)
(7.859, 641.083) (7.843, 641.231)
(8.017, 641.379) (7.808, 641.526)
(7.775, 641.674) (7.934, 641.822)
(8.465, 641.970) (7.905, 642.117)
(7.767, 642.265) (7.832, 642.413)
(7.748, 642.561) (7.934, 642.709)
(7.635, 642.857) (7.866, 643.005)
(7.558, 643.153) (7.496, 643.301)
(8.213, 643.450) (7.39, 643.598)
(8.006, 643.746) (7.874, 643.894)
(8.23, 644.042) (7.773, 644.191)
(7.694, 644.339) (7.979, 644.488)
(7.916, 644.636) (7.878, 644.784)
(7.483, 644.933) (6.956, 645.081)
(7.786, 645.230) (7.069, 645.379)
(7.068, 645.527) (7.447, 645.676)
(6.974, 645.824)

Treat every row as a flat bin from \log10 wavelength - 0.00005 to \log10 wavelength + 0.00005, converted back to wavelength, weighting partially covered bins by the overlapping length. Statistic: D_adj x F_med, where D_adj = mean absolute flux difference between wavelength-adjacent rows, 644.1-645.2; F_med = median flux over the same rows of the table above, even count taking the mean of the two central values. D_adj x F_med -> 1.8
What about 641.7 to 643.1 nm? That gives 2.1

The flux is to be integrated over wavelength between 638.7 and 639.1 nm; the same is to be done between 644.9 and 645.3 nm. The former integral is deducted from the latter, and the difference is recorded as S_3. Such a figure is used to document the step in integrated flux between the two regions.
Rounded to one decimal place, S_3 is -0.2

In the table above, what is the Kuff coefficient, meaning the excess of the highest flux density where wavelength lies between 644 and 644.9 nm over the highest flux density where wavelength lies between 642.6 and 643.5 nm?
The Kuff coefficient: 0.0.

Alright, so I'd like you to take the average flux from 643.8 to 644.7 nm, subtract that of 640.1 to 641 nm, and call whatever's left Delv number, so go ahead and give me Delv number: 0.1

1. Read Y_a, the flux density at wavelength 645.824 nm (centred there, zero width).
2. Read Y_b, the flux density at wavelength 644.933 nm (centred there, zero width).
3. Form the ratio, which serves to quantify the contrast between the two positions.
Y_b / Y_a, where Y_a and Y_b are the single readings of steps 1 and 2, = 1.07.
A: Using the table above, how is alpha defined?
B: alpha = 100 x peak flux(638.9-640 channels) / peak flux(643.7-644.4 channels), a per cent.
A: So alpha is 104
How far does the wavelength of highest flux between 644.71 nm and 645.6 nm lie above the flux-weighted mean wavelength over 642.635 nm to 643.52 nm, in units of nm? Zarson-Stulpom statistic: 1.70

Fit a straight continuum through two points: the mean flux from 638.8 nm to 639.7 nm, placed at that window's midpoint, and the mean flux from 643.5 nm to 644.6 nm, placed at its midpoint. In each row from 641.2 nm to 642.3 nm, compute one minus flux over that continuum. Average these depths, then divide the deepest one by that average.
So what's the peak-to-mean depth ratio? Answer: -0.3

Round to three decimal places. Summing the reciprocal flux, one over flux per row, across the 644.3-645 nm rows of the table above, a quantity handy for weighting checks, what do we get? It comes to 0.642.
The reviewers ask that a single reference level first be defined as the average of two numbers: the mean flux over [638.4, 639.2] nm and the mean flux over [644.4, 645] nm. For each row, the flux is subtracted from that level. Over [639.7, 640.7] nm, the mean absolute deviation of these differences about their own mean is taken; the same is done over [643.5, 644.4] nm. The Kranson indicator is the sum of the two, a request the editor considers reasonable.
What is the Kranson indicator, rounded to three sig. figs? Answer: 0.515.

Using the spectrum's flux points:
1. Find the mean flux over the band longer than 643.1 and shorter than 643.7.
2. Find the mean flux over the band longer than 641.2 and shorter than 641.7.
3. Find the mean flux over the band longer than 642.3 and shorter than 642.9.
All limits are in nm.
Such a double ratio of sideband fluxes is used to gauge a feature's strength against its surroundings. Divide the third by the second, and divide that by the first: 0.129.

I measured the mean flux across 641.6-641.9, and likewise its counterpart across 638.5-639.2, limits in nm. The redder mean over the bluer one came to 1.00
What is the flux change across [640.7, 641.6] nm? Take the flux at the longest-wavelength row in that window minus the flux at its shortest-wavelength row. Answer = -0.1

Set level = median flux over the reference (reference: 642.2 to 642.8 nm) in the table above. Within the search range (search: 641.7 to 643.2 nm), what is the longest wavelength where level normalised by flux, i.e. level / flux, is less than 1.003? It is 643.005 nm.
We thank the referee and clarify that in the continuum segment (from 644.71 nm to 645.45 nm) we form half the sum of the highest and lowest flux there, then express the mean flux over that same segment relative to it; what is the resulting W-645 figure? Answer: 1.00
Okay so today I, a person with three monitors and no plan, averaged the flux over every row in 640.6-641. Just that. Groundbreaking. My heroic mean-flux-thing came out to 7.93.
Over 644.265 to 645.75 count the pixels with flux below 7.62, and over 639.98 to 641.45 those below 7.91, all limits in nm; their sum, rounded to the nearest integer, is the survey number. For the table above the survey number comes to 11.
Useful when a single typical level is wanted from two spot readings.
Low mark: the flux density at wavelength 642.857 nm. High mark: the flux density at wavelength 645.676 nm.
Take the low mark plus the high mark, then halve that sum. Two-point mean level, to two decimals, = 7.54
